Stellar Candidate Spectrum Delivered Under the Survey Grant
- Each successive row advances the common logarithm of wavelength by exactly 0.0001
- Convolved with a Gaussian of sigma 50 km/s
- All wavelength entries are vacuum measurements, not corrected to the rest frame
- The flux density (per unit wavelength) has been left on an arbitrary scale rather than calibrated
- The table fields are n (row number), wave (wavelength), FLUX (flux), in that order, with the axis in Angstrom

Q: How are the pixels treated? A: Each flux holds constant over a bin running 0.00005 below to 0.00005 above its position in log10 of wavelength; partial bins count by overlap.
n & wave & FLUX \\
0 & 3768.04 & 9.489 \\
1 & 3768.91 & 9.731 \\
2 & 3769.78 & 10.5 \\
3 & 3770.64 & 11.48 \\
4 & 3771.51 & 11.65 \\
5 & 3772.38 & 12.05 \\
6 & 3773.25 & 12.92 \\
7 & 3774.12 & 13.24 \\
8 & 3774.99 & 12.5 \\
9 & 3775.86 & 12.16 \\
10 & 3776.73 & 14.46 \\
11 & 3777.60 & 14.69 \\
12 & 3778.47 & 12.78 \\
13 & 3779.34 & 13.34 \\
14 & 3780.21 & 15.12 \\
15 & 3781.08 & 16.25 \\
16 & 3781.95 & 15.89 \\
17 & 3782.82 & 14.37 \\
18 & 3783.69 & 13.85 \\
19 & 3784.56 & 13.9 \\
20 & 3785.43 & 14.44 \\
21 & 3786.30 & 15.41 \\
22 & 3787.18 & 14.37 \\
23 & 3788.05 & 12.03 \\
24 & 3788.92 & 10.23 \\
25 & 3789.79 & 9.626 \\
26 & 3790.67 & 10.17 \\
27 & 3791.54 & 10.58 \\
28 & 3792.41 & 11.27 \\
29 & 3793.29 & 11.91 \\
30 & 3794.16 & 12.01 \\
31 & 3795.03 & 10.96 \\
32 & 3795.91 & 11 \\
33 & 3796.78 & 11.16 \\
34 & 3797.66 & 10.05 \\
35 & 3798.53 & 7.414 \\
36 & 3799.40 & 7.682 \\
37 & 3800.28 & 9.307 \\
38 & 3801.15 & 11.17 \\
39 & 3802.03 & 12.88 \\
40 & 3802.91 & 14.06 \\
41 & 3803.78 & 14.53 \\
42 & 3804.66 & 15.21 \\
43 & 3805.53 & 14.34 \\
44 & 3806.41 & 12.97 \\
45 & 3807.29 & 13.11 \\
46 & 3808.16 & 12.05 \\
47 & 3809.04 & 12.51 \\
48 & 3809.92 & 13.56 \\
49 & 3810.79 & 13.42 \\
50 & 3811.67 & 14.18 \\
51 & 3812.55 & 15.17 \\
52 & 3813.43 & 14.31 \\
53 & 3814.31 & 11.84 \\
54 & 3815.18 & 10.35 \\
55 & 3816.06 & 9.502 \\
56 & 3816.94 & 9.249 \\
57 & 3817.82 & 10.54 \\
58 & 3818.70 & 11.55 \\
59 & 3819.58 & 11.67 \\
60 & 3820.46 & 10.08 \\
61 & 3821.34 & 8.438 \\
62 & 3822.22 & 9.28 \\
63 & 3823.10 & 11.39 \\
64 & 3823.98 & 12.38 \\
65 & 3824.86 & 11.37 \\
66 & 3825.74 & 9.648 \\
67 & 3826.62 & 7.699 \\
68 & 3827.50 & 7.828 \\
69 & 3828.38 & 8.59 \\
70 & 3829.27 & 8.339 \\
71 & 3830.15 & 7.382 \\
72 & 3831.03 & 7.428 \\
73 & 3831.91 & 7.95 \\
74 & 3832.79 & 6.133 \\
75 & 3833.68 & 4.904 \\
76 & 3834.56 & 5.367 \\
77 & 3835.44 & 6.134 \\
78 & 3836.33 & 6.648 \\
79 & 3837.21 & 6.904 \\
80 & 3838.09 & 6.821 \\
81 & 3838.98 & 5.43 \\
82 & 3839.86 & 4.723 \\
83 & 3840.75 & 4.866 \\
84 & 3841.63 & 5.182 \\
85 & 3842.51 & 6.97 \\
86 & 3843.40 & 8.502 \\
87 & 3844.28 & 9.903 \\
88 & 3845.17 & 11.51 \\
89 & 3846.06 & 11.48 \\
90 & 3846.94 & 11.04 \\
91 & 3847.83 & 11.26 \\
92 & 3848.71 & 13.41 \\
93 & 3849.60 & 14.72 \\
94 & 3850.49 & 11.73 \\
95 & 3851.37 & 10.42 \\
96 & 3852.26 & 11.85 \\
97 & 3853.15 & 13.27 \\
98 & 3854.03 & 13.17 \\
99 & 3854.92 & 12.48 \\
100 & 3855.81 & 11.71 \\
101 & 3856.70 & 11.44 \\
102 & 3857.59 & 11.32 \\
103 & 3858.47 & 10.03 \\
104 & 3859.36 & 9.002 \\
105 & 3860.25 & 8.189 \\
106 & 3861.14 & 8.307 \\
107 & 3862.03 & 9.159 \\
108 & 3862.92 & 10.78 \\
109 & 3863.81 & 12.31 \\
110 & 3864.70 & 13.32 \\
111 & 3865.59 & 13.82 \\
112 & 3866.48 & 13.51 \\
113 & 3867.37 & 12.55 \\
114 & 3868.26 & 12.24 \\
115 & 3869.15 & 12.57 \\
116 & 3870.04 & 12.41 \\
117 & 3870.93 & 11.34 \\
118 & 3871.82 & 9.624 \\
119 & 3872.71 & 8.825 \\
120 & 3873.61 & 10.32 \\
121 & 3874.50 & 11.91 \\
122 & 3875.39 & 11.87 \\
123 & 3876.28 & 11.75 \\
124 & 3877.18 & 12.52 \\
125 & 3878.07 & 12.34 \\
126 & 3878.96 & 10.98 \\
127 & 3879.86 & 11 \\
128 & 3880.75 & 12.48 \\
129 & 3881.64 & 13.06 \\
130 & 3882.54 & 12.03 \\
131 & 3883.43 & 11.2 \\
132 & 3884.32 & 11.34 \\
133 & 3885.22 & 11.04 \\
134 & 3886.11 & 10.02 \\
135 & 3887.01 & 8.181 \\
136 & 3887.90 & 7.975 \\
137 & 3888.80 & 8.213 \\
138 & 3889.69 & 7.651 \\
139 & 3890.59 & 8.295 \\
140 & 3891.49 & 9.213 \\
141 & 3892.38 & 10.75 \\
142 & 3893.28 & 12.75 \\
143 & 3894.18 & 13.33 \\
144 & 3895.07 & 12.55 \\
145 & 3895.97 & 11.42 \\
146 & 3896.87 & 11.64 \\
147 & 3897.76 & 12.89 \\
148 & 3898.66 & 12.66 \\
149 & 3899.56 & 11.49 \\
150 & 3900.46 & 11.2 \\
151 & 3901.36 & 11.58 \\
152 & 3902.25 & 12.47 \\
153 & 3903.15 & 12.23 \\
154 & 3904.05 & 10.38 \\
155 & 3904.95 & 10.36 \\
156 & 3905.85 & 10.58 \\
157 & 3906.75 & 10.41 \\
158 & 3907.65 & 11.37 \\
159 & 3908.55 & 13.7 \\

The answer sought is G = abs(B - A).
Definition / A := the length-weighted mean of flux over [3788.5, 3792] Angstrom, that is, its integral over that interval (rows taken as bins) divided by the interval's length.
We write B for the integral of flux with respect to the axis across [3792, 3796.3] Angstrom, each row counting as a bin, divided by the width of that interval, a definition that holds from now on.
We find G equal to 1.3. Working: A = 10.2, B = 11.4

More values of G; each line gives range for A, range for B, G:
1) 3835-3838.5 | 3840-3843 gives 1.0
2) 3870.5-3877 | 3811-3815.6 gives 2.3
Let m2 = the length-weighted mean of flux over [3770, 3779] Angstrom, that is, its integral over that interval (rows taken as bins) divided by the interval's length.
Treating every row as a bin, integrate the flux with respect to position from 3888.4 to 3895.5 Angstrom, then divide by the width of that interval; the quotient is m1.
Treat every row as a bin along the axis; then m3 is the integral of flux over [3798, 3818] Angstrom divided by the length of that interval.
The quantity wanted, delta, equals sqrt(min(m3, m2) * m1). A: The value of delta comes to 11.2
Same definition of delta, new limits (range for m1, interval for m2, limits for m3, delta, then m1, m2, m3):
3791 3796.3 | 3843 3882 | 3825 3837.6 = 9.1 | 11.3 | 11.5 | 7.3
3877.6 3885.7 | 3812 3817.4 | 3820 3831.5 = 10.4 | 11.7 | 11.8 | 9.2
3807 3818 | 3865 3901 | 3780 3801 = 11.8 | 12.3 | 11.3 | 12.0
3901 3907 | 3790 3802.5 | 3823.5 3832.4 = 9.9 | 11.2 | 10.5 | 8.9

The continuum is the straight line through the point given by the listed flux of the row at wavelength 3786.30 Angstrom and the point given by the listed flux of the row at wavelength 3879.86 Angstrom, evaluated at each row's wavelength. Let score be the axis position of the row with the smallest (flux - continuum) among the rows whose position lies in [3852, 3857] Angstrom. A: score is 3856.70 Angstrom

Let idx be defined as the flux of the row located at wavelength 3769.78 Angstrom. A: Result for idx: 10.5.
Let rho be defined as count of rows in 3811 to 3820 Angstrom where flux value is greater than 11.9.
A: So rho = 3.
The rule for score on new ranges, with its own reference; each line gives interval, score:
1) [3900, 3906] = 3904.05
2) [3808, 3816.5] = 3816.06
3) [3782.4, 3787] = 3783.69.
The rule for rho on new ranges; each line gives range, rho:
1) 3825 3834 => 0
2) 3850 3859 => 3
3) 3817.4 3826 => 1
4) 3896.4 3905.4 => 4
